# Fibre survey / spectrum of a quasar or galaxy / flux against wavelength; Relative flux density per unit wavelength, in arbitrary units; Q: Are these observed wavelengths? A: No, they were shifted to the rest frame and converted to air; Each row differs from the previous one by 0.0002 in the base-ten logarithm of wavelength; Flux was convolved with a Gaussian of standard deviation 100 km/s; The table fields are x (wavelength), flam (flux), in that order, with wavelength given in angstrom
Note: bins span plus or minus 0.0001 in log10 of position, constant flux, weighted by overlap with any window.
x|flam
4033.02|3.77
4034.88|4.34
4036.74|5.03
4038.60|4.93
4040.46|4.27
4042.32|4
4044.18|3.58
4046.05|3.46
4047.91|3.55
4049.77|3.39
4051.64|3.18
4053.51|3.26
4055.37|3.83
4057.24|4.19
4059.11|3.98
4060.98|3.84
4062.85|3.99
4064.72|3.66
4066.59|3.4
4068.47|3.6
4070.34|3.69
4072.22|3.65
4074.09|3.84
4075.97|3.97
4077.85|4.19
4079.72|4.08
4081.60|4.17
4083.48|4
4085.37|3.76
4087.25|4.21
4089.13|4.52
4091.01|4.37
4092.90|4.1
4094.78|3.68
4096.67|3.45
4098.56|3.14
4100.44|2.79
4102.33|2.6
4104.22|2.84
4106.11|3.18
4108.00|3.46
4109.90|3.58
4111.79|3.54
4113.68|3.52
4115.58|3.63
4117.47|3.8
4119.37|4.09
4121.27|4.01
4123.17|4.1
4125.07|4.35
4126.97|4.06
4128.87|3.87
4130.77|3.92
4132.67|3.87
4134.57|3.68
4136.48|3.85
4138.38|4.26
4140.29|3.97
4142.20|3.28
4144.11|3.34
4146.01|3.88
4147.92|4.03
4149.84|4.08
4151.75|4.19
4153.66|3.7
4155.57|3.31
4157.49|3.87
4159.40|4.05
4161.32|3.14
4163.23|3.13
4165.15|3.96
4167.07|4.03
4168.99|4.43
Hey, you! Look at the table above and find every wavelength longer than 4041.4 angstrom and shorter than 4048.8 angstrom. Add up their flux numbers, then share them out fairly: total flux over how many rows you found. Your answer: 3.6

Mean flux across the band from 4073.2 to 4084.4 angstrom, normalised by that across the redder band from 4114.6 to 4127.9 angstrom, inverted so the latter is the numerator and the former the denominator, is 0.99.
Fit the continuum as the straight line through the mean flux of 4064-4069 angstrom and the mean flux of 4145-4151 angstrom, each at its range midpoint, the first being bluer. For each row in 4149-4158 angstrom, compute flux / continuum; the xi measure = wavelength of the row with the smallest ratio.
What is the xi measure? 4155.57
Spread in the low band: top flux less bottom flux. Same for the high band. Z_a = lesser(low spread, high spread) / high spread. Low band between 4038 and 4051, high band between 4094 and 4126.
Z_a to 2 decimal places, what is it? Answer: 0.88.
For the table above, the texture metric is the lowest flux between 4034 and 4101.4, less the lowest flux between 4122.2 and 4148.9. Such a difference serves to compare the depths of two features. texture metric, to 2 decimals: -0.49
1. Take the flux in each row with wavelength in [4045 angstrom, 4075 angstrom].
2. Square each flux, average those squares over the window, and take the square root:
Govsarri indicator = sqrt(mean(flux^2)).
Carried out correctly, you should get 3.67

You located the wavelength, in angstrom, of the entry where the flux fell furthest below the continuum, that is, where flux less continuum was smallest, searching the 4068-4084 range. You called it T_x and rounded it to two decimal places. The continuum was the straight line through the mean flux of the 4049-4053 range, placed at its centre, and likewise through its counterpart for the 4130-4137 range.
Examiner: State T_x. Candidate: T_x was 4068.47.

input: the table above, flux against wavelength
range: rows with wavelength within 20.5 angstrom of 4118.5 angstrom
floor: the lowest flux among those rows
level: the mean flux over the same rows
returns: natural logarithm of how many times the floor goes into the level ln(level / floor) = 0.34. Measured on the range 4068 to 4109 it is 0.35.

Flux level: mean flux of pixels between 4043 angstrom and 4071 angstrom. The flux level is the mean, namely 3.64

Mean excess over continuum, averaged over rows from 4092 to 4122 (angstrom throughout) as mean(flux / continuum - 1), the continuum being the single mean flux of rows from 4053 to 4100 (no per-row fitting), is -0.103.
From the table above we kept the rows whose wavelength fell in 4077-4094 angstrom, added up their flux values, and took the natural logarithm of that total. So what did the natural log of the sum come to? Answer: 3.62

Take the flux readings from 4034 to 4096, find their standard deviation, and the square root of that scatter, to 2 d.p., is 0.65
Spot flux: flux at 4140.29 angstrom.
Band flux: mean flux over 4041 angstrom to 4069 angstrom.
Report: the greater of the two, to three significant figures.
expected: 3.97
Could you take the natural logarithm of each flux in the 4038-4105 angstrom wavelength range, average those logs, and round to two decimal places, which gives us 1.31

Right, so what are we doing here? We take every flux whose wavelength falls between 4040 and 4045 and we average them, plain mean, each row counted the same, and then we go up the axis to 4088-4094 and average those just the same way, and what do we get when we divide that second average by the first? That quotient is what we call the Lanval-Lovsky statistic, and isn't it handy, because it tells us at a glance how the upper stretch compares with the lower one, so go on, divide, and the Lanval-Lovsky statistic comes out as 1.10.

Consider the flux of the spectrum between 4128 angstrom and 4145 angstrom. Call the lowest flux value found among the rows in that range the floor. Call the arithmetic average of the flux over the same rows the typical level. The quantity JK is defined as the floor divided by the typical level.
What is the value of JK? 0.867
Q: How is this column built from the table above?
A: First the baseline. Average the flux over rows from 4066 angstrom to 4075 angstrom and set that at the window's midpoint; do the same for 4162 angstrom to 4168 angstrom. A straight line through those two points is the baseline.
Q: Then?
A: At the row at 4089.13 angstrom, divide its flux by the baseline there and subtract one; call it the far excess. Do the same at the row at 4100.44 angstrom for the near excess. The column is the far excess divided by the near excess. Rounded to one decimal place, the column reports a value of -1.0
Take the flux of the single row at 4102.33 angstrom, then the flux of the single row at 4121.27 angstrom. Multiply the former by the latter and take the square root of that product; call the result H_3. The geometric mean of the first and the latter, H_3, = 3.2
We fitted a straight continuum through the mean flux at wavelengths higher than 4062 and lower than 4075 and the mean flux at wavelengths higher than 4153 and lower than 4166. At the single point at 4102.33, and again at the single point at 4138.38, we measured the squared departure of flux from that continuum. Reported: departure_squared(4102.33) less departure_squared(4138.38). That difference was 0.7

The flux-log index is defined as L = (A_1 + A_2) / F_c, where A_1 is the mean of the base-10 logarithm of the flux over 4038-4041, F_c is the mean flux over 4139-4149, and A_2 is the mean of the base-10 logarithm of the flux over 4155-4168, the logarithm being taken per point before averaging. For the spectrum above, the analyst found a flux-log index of 0.33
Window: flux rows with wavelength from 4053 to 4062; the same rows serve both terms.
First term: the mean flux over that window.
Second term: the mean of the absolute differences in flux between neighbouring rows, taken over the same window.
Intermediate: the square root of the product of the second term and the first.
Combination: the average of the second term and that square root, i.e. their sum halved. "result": 0.71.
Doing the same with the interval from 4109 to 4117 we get 0.25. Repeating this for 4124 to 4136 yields 0.47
